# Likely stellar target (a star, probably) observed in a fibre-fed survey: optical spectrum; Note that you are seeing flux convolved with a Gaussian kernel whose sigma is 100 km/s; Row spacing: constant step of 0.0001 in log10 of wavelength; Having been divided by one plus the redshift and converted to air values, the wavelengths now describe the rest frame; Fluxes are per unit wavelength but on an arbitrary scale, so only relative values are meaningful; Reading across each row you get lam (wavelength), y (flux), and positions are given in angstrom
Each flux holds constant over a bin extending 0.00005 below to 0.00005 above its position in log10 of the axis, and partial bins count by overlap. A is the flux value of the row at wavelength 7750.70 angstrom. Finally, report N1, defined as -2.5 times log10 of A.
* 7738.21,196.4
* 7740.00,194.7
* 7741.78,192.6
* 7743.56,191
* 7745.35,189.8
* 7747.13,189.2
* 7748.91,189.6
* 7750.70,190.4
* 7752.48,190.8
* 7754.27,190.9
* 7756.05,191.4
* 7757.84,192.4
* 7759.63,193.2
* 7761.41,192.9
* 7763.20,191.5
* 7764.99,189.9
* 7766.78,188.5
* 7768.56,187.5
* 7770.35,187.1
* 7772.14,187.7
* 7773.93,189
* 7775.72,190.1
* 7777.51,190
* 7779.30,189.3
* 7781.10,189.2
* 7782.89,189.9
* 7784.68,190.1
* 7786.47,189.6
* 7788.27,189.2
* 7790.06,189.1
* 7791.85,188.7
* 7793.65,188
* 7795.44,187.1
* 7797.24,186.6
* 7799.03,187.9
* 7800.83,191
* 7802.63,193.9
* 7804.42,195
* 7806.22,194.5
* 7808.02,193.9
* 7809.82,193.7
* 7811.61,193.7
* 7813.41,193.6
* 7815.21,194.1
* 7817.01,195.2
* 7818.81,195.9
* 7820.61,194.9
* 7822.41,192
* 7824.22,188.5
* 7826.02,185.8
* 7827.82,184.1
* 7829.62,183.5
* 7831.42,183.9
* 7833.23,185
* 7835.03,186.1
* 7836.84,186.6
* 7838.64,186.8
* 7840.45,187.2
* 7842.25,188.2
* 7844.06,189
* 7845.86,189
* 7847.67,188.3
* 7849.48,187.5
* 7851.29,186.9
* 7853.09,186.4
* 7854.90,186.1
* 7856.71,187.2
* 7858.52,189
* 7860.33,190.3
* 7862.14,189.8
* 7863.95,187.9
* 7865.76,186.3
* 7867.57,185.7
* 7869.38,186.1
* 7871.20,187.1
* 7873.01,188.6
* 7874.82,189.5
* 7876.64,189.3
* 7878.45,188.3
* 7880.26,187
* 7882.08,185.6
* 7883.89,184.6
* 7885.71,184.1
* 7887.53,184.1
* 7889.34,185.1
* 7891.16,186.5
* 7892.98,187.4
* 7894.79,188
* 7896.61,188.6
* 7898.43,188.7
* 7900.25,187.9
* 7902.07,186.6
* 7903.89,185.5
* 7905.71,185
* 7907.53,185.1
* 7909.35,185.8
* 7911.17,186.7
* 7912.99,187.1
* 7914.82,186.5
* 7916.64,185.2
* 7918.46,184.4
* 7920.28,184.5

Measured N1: -5.70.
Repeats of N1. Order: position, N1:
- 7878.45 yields -5.69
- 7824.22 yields -5.69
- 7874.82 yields -5.69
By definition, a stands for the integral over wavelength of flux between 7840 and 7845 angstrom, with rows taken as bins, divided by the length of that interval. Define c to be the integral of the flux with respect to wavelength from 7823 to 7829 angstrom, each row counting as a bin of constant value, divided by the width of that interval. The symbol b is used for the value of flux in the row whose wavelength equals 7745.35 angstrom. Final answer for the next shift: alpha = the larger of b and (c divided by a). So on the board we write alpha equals 190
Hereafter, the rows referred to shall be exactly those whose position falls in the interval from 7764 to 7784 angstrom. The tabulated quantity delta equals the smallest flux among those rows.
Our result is 187.1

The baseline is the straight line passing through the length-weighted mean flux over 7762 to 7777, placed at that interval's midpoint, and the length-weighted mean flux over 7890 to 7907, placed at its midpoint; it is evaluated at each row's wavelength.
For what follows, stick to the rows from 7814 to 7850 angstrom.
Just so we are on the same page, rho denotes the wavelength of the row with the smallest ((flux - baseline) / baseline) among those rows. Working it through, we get 7829.62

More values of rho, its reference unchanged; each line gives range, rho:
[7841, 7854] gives 7853.09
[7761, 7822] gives 7797.24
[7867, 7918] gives 7885.71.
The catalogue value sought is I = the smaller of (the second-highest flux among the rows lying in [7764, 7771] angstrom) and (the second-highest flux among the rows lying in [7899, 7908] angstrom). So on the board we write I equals 186.6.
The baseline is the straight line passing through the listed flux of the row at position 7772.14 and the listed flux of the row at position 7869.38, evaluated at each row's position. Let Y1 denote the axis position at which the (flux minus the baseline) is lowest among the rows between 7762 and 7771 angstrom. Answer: 7770.35 angstrom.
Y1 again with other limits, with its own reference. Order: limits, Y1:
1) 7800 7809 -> 7800.83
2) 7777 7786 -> 7781.10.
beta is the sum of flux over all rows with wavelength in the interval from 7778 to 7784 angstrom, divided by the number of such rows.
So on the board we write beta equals 189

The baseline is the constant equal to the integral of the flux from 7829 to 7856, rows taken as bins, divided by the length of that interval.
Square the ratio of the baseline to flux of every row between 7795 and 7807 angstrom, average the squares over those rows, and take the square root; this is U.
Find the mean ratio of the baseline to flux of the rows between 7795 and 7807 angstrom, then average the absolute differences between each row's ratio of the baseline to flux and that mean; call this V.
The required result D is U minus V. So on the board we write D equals 0.963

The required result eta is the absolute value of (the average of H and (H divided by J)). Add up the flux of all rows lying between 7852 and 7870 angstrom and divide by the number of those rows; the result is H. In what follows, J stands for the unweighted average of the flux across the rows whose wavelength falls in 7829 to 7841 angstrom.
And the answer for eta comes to 94.2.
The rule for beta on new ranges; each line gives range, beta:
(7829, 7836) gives 185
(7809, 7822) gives 194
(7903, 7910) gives 185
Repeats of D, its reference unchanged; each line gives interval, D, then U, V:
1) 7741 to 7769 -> 0.973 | 0.98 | 0.0065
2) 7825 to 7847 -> 0.994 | 1.00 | 0.0083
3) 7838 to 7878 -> 0.988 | 0.99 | 0.0062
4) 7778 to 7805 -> 0.977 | 0.98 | 0.0080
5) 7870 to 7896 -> 0.992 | 1.00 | 0.0083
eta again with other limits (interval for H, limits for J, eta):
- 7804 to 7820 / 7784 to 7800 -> 97.7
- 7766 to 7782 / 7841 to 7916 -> 94.9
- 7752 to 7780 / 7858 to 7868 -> 95.6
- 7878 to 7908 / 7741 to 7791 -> 93.7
